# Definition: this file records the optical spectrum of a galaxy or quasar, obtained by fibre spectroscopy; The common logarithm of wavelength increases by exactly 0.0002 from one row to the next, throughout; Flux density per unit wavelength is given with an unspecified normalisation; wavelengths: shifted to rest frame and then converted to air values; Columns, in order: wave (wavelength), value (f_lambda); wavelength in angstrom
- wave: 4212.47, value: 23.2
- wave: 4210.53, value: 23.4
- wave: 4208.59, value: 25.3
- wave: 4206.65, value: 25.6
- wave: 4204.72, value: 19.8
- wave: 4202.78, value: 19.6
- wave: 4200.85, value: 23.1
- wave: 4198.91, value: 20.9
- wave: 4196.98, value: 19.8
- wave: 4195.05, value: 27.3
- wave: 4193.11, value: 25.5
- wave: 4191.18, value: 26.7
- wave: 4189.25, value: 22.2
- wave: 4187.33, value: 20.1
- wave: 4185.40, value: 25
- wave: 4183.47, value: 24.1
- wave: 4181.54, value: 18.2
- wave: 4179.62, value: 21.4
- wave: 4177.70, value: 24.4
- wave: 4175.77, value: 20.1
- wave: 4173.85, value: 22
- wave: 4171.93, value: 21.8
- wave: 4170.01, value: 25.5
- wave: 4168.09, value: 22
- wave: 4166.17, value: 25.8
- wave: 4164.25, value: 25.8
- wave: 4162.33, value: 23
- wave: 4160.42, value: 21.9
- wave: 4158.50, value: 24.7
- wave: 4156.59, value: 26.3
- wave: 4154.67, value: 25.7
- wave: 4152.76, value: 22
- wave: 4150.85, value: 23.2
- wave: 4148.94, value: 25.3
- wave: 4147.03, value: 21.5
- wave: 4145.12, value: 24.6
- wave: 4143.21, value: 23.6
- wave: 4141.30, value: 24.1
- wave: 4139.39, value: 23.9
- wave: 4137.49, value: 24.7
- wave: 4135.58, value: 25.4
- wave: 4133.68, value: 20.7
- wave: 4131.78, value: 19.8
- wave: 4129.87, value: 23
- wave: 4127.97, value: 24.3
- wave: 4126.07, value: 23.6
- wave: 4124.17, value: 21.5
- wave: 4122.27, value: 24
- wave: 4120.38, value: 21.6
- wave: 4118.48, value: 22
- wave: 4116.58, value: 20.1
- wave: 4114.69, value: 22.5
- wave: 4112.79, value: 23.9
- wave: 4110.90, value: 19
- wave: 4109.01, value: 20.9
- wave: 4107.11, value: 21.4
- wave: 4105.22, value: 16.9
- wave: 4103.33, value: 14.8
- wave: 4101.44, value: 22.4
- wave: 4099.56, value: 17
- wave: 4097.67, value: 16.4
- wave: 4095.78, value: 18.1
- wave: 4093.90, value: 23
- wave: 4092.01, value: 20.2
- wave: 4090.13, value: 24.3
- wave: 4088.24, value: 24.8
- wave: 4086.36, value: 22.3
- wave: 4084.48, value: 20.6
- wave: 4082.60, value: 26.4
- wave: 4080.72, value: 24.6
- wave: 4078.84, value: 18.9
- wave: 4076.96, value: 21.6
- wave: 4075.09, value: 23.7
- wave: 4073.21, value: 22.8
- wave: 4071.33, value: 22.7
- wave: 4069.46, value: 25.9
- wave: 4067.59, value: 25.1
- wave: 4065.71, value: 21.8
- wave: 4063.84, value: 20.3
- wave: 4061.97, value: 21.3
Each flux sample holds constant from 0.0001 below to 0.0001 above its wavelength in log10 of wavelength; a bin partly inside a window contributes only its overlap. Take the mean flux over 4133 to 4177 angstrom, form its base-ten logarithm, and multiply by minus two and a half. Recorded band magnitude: -3.43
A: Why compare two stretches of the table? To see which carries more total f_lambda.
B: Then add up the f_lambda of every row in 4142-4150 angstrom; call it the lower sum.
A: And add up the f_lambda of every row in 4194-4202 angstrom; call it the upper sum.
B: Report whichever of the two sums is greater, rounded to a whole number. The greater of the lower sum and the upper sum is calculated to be 95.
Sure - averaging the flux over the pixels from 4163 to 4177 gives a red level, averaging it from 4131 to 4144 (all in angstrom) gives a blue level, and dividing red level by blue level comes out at 1.00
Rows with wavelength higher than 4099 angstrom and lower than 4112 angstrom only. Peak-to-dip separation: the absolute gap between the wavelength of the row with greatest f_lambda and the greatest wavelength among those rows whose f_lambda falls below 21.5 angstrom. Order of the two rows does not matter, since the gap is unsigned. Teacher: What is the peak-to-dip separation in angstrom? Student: 9.5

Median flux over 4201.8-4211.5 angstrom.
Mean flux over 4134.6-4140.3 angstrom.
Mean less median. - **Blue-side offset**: 1.3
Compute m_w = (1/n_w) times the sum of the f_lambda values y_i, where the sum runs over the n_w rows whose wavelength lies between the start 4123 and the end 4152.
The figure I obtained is 23.3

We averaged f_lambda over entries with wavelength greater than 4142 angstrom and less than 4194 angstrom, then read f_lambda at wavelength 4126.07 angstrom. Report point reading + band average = 47.0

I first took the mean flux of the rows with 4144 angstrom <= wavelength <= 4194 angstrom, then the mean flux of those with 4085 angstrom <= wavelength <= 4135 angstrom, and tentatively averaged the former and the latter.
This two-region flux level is 22.3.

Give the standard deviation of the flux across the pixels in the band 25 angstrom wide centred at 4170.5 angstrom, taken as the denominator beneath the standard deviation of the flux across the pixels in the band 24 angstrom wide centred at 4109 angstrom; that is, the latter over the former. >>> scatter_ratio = 1.22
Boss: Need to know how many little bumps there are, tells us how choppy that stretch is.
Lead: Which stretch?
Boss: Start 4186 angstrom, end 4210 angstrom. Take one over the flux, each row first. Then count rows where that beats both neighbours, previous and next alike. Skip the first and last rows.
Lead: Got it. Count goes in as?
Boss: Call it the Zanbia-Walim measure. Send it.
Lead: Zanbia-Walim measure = 3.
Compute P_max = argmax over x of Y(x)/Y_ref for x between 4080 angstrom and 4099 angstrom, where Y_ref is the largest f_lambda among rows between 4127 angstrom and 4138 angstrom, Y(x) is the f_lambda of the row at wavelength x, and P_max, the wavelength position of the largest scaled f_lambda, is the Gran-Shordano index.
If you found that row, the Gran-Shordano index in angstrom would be 4082.60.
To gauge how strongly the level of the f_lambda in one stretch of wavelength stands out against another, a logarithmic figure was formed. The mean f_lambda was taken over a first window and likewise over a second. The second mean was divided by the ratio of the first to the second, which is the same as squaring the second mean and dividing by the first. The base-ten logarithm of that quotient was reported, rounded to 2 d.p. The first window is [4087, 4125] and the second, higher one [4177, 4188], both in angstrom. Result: 1.38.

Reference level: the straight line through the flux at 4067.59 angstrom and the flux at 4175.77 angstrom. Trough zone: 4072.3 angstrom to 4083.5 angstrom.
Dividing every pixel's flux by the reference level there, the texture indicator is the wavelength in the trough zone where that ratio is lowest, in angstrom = 4078.84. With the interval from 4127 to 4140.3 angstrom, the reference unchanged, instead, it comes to 4131.78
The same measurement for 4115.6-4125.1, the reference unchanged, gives 4116.58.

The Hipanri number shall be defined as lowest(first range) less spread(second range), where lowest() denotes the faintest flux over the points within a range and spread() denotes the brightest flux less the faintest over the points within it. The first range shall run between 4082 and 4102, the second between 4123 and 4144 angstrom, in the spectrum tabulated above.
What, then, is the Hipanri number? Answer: 10.8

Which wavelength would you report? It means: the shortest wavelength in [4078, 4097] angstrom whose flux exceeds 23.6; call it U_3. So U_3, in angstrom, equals 4080.72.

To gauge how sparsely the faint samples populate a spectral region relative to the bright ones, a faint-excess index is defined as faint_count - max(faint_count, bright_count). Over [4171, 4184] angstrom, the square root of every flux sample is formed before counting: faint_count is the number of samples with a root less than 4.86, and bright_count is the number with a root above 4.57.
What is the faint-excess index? 0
